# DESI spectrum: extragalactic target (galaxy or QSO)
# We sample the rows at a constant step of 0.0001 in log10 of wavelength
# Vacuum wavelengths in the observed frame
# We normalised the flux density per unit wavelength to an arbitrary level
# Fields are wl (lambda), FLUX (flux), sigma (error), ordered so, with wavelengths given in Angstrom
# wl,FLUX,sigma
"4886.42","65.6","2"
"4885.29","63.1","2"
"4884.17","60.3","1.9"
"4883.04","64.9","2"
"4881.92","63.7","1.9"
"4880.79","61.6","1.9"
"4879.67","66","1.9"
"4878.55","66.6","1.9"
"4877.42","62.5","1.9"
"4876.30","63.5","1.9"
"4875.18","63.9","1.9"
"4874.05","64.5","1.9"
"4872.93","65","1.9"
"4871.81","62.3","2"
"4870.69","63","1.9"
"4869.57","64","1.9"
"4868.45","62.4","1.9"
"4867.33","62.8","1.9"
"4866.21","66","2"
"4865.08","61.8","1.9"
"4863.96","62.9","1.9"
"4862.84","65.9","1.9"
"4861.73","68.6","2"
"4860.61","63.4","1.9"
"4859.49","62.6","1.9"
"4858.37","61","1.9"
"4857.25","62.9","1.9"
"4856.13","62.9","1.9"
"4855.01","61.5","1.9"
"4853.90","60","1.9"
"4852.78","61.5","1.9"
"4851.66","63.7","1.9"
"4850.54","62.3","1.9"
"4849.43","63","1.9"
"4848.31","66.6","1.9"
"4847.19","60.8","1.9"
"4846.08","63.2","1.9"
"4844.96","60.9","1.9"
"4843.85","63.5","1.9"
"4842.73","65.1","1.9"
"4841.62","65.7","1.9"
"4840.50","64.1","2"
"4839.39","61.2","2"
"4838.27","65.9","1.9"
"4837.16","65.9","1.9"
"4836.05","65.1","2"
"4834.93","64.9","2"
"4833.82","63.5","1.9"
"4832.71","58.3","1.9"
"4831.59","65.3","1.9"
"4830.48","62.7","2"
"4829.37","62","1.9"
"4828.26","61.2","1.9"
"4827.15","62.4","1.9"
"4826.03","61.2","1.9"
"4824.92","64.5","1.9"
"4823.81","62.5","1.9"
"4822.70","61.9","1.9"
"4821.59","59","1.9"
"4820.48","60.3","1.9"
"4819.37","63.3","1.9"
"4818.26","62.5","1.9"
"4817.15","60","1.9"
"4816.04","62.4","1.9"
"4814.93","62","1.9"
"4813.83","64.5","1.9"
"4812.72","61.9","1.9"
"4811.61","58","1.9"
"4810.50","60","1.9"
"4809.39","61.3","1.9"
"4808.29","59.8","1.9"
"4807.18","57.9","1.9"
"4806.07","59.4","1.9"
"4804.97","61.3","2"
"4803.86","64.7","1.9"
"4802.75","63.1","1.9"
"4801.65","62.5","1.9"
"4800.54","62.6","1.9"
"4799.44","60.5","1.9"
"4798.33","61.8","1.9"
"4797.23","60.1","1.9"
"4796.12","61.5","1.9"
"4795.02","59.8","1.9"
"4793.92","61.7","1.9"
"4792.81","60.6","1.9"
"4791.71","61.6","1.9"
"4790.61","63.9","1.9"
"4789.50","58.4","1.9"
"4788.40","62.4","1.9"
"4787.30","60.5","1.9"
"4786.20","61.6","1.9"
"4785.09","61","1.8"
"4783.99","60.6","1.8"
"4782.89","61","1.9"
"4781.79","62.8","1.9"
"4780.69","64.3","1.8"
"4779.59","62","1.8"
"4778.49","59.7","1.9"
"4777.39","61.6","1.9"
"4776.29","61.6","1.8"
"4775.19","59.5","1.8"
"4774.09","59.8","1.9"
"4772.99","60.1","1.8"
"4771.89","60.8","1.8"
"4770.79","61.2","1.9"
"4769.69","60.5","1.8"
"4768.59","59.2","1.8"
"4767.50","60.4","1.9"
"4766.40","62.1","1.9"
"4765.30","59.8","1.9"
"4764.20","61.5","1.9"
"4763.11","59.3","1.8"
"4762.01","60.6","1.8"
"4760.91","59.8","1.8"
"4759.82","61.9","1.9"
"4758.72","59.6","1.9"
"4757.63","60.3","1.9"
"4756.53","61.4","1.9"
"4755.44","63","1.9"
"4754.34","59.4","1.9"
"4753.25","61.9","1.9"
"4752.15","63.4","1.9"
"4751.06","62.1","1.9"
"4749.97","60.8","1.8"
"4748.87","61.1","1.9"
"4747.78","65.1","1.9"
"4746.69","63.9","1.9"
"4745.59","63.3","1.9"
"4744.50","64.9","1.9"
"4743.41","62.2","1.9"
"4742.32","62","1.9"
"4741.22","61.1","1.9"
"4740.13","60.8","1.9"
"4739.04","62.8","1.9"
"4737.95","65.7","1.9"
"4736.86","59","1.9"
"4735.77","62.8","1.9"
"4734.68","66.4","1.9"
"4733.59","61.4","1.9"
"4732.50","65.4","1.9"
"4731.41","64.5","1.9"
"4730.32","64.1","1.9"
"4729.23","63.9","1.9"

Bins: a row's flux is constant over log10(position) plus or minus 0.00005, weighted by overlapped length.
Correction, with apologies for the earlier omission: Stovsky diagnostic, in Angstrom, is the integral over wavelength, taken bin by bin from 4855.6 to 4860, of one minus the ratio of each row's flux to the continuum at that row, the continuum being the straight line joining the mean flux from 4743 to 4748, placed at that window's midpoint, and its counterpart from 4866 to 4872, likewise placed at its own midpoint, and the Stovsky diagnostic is 0.08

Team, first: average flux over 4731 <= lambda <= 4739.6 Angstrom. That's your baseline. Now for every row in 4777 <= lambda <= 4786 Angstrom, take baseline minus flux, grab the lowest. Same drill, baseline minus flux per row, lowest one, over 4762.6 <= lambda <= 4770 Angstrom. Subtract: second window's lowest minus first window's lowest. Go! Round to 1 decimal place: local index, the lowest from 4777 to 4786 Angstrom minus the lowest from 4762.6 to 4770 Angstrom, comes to -2.2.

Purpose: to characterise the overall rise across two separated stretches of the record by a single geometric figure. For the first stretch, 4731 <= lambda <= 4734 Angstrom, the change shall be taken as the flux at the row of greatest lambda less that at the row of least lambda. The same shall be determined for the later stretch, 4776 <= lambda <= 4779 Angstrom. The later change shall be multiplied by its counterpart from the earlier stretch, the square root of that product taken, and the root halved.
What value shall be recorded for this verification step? 1.2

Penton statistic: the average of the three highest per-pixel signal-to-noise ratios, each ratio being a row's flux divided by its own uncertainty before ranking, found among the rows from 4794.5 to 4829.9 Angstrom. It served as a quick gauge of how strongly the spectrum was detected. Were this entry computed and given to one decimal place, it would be 34.0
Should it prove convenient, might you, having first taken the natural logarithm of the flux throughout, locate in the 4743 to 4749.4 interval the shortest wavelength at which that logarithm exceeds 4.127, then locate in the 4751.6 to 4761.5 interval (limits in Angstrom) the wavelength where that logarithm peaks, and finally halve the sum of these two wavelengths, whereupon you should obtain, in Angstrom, 4747.8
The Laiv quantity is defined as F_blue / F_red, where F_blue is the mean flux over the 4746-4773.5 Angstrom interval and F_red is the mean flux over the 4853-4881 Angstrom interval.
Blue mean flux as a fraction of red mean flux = 0.96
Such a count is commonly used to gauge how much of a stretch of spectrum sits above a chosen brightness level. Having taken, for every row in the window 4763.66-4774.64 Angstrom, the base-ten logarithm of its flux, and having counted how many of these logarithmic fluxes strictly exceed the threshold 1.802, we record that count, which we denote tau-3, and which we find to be 0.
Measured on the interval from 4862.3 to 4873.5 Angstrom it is 4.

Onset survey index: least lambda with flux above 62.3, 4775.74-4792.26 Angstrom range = 4780.69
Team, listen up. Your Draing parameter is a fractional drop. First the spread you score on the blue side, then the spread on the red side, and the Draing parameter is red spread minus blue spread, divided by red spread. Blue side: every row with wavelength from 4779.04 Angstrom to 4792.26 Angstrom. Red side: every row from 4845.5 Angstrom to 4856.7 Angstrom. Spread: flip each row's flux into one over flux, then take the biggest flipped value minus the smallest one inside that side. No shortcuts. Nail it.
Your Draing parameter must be 0.05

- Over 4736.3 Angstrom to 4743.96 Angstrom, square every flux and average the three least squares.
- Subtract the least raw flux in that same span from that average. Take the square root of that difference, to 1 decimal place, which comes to 59.8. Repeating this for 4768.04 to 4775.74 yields 59.0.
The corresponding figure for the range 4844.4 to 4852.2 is 60.8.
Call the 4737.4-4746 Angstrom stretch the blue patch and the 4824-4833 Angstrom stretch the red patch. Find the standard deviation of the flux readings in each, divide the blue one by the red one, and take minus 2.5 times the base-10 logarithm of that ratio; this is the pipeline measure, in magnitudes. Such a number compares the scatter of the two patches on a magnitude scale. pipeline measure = 0.24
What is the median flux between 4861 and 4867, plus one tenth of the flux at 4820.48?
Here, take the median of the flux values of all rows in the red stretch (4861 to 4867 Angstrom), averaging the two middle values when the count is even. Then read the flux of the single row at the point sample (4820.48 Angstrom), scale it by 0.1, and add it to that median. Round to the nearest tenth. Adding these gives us 71.9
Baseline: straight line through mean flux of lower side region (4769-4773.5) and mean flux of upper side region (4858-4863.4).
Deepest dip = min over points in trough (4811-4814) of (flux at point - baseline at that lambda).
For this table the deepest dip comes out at -4.3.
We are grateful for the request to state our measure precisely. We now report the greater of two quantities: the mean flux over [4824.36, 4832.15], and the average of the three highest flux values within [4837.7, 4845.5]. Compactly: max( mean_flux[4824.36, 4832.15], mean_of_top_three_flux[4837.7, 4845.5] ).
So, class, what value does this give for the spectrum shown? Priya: 65.6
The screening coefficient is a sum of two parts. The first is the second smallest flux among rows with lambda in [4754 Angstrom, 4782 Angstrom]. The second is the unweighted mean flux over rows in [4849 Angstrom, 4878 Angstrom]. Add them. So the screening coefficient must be 123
